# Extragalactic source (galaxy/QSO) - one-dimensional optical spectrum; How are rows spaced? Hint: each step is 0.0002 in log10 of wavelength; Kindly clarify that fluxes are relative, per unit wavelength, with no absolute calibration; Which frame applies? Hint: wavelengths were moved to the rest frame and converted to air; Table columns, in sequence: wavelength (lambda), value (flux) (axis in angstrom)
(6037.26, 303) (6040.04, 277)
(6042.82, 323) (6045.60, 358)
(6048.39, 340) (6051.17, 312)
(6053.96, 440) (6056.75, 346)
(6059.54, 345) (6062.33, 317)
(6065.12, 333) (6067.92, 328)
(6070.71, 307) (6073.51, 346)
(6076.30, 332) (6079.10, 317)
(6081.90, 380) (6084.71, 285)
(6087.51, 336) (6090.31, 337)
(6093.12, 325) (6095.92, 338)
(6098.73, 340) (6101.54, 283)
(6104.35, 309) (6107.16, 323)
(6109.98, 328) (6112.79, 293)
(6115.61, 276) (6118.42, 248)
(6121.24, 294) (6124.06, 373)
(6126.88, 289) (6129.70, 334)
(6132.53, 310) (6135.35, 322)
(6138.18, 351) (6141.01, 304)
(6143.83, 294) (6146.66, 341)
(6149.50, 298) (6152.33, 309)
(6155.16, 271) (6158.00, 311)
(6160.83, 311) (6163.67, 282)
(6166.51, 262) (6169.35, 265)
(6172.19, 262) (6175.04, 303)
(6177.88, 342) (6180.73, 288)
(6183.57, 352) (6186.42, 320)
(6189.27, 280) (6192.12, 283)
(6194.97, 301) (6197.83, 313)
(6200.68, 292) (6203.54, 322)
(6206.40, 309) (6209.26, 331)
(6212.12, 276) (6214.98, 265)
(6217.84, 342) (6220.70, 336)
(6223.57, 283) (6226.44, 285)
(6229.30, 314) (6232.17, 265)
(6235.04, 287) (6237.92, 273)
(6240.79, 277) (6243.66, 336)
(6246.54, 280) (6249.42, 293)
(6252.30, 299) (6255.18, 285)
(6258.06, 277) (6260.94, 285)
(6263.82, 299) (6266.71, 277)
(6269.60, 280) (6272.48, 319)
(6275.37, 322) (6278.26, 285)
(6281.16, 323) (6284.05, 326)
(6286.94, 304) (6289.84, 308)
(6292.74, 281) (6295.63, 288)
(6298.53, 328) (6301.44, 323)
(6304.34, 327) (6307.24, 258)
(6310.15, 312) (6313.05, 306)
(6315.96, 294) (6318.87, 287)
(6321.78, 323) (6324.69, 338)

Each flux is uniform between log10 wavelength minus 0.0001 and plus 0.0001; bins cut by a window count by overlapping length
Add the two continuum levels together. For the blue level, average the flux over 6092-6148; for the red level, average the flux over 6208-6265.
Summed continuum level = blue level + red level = 608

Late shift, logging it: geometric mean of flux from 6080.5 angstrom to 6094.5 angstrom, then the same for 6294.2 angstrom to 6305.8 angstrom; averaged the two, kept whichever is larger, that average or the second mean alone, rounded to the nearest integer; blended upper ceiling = 324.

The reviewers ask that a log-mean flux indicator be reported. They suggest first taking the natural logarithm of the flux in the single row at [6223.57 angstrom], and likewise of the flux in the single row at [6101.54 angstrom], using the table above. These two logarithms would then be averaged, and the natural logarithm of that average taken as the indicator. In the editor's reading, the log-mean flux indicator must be 1.73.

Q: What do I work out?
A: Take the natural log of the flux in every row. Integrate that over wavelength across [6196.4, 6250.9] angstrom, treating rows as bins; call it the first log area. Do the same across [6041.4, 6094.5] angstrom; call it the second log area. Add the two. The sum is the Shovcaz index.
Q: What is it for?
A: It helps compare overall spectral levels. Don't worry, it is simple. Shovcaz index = 619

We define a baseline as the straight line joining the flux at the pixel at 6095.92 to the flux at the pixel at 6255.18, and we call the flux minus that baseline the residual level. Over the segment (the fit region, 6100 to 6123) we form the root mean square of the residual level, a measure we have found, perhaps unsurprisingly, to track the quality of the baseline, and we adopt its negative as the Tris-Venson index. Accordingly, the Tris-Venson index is -45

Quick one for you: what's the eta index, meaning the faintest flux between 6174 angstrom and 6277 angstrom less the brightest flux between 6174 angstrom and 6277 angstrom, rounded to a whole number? -87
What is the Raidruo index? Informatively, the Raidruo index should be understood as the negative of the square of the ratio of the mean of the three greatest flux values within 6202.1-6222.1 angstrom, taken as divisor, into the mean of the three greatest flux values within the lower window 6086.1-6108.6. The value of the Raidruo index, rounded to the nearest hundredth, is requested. -1.01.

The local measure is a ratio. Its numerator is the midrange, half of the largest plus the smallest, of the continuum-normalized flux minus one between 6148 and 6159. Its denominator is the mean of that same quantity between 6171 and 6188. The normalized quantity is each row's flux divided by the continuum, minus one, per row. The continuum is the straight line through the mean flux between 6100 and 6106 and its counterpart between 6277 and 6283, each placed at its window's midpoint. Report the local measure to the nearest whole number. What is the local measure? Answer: -1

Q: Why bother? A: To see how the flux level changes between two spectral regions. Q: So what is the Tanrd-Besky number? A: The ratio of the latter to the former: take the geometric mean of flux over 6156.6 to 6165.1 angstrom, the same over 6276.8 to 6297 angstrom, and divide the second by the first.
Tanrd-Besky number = 1.00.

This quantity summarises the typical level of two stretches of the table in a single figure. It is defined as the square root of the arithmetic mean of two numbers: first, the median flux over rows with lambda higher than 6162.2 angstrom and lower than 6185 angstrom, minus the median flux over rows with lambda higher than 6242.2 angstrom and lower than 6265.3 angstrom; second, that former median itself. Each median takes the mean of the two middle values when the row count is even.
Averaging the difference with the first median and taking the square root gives 11.9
